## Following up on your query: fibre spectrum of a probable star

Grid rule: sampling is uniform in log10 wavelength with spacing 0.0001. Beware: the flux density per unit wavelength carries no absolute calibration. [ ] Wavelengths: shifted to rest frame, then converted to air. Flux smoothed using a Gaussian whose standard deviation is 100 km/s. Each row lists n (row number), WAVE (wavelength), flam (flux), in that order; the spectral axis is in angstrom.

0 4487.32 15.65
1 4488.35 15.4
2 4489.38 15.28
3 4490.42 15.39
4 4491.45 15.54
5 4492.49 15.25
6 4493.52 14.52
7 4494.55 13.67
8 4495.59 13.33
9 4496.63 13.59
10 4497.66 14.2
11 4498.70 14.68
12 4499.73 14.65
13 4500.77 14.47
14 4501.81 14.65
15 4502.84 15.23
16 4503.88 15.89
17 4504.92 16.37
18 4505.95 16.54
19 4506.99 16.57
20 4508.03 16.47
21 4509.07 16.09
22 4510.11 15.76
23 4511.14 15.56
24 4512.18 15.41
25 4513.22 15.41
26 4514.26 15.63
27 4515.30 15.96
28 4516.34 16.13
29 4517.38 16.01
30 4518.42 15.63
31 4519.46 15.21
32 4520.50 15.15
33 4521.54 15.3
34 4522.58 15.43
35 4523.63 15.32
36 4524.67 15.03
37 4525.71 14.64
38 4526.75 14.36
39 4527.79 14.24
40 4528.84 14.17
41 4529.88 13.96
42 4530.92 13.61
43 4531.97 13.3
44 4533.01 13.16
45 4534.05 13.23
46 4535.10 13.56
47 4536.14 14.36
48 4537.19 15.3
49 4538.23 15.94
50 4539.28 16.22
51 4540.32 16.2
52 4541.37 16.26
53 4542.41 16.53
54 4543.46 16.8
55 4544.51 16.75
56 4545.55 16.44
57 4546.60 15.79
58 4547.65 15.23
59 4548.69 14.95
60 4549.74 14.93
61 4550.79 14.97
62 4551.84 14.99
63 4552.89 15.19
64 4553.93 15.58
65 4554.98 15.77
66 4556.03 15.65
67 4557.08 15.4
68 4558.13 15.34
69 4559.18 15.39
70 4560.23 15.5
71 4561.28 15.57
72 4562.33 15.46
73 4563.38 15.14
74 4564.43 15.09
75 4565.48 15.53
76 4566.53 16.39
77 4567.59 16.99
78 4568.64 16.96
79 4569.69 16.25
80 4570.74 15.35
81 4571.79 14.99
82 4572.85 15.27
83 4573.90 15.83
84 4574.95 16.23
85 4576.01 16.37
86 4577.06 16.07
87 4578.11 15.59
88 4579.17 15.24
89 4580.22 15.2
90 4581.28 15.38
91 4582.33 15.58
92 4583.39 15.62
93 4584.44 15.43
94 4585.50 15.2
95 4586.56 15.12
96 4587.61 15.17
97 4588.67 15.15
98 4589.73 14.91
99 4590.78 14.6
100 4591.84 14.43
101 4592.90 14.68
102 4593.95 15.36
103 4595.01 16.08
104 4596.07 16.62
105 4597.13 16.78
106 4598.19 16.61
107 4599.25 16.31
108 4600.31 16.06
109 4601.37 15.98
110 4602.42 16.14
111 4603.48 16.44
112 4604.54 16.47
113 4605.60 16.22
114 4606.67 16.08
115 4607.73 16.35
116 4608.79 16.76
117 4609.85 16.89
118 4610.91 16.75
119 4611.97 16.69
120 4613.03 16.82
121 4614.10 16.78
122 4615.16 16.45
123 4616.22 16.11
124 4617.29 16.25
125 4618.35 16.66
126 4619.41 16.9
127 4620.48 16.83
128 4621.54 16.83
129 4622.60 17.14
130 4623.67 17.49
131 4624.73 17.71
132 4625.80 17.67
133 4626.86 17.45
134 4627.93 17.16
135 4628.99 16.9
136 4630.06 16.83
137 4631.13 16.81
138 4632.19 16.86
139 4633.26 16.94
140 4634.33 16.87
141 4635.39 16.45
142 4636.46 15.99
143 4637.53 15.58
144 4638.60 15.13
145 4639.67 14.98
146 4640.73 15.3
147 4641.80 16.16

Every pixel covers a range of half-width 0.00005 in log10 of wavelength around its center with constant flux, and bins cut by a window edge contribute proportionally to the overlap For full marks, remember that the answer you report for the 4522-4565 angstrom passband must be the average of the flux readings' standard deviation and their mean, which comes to 8.04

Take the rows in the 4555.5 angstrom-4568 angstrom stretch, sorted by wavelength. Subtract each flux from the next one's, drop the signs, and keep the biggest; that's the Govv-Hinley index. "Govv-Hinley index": 0.86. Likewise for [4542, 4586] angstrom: 0.90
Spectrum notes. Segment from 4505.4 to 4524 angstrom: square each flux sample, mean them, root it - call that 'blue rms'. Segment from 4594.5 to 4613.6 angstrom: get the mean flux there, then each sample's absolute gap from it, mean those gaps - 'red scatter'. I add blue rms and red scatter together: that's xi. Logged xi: 16.0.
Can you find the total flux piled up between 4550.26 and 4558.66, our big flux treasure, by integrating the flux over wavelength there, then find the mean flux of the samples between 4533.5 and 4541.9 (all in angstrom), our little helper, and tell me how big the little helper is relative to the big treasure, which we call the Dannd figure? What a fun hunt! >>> 0.117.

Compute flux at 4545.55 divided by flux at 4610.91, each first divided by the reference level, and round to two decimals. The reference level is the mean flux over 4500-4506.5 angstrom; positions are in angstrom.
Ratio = 0.98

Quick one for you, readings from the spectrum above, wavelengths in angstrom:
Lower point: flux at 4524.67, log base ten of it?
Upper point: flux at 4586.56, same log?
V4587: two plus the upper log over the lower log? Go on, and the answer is 3.00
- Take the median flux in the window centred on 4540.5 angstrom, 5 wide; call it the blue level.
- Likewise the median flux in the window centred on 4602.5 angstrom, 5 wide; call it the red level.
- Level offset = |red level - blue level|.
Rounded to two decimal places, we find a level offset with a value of 0.08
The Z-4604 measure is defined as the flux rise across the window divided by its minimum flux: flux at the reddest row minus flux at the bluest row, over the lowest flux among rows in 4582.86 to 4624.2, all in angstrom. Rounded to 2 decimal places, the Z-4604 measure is 0.13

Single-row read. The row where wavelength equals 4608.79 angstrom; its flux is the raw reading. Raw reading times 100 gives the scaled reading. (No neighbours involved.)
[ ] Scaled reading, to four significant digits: 1676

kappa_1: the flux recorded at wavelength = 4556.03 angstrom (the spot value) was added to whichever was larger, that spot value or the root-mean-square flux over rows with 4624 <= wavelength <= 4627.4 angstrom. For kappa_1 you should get 33.3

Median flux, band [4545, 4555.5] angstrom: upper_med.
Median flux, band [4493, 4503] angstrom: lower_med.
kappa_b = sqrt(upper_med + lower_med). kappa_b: 5.45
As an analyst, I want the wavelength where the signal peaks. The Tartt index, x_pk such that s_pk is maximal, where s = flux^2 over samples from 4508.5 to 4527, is 4516.34 angstrom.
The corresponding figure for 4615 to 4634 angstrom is 4624.73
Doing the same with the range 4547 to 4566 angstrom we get 4554.98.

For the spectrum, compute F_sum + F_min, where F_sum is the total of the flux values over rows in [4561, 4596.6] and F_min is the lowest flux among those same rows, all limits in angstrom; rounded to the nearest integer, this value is 543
